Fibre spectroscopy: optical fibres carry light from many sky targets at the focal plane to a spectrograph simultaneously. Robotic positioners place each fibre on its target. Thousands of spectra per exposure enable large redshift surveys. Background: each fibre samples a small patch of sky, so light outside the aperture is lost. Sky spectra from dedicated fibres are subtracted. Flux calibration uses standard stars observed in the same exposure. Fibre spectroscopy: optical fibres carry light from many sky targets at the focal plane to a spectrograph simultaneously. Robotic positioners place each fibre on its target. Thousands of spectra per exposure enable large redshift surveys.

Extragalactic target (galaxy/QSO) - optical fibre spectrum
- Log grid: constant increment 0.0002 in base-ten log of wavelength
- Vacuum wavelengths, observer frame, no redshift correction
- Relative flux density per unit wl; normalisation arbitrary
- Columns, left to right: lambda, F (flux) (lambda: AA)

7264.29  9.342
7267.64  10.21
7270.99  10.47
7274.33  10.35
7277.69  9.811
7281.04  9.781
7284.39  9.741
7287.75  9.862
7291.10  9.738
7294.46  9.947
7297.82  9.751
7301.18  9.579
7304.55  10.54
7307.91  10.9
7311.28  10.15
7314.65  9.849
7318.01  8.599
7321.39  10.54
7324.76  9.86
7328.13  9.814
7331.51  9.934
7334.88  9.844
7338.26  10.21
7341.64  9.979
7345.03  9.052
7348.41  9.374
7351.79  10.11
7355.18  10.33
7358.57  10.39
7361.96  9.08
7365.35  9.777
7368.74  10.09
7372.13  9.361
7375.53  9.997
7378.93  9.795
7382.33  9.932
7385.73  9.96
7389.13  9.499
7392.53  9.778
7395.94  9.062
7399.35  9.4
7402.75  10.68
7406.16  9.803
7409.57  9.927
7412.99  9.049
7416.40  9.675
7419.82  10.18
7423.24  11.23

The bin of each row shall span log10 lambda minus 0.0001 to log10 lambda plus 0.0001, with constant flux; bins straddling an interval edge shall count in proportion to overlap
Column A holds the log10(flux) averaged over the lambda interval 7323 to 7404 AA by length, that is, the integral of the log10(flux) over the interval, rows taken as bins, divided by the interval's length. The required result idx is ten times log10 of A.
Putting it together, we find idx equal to -0.040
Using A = 0.991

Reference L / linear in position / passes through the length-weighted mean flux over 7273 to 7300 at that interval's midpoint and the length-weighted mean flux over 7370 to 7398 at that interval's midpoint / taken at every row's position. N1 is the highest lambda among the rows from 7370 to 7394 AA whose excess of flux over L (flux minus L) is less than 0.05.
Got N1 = 7389.13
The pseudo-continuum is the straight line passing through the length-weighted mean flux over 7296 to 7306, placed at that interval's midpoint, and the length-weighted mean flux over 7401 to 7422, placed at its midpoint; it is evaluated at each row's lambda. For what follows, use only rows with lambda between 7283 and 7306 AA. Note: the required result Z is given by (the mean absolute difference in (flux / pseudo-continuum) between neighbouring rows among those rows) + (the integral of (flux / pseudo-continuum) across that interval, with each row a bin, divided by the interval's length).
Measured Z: 1.02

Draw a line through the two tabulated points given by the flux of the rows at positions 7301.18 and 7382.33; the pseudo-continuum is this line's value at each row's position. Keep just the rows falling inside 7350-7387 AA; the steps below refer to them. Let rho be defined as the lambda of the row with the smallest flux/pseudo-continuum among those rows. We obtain 7361.96 AA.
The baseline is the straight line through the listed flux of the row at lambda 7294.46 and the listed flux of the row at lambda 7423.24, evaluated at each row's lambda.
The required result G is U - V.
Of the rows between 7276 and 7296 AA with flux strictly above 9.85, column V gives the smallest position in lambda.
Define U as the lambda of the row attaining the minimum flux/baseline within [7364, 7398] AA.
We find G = 108.2 AA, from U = 7395.94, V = 7287.75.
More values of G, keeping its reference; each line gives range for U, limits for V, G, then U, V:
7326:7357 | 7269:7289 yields 74.0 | 7345.03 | 7270.99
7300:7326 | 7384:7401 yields -67.7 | 7318.01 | 7385.73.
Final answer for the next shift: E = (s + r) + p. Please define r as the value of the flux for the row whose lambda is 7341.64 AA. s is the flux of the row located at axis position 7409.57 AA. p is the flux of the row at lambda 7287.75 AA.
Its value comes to 29.8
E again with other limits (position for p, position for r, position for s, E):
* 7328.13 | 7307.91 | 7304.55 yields 31.3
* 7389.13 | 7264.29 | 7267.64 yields 29.1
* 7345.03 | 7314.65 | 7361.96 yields 28.0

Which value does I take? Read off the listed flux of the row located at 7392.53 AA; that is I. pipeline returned 9.778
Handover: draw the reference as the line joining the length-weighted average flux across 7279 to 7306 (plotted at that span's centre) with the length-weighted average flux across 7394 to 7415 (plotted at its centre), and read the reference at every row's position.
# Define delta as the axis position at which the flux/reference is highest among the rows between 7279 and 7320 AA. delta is 7307.91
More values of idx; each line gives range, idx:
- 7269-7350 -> -0.020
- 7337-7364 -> -0.040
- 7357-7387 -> -0.037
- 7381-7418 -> -0.058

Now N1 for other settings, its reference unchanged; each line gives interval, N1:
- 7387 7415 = 7412.99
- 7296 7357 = 7348.41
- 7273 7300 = 7297.82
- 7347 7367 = 7361.96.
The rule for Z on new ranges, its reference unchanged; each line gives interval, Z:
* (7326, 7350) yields 1.02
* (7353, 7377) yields 1.06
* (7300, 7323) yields 1.10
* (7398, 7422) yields 1.07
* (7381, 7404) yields 1.03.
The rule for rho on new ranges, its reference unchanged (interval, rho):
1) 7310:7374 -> 7318.01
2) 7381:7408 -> 7395.94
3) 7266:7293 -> 7291.10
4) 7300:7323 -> 7318.01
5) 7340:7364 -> 7361.96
